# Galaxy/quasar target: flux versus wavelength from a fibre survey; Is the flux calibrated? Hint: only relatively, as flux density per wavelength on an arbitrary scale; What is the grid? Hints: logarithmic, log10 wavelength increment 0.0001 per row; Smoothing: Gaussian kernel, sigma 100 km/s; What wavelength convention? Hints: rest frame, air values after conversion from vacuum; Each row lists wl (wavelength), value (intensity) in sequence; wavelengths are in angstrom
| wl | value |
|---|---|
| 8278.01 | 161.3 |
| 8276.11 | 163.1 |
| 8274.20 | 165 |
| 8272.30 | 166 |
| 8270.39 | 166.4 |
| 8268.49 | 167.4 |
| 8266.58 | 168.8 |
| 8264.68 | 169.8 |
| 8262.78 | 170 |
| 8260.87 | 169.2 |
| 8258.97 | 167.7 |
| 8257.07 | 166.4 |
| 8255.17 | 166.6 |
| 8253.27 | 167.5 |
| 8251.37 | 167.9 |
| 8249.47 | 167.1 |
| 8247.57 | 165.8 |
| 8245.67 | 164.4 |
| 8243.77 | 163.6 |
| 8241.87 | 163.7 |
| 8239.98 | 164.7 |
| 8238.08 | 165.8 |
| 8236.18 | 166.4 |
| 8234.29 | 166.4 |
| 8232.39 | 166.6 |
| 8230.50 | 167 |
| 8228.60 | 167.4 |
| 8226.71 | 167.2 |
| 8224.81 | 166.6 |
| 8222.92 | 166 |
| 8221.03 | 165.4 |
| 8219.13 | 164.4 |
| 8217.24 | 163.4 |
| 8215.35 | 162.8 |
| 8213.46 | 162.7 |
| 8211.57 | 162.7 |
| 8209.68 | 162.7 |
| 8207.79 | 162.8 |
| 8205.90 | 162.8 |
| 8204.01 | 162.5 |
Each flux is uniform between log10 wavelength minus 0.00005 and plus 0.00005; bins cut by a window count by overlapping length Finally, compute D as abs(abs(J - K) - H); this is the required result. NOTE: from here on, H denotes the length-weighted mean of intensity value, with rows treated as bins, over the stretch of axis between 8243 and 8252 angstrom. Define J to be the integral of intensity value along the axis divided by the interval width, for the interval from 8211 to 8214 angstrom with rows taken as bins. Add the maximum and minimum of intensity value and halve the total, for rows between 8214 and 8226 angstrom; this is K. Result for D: 164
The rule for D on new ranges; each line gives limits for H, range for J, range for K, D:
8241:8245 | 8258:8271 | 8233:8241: 161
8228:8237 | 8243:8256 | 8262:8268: 164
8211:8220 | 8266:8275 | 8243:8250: 162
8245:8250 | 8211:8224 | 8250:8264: 162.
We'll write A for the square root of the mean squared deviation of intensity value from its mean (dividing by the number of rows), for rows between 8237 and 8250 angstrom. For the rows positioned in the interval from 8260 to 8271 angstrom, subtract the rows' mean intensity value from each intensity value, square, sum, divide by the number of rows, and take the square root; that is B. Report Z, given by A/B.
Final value 0.9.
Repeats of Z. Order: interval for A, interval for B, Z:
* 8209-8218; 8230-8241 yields 0.4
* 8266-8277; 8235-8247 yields 1.7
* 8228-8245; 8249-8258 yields 2.4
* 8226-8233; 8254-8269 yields 0.2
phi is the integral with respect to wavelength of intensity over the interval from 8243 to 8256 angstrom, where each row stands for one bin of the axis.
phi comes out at 2160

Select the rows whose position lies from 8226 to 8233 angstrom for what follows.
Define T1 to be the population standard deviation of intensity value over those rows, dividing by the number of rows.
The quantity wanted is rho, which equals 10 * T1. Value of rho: 3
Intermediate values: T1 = 0.3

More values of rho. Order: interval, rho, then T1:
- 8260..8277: 22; 2.2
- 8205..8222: 9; 0.9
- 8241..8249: 9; 0.9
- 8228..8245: 13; 1.3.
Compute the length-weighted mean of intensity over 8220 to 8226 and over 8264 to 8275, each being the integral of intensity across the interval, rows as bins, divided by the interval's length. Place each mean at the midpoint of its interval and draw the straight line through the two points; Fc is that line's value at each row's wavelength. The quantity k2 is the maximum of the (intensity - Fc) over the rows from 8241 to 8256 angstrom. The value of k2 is 1.2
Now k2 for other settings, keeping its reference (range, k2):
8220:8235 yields 1.4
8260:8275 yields 3.0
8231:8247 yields 0.5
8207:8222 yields -0.4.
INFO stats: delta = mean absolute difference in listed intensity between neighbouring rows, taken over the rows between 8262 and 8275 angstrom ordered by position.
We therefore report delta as 0.8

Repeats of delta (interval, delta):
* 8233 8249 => 0.7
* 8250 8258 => 0.5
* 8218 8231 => 0.6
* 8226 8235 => 0.3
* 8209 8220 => 0.3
